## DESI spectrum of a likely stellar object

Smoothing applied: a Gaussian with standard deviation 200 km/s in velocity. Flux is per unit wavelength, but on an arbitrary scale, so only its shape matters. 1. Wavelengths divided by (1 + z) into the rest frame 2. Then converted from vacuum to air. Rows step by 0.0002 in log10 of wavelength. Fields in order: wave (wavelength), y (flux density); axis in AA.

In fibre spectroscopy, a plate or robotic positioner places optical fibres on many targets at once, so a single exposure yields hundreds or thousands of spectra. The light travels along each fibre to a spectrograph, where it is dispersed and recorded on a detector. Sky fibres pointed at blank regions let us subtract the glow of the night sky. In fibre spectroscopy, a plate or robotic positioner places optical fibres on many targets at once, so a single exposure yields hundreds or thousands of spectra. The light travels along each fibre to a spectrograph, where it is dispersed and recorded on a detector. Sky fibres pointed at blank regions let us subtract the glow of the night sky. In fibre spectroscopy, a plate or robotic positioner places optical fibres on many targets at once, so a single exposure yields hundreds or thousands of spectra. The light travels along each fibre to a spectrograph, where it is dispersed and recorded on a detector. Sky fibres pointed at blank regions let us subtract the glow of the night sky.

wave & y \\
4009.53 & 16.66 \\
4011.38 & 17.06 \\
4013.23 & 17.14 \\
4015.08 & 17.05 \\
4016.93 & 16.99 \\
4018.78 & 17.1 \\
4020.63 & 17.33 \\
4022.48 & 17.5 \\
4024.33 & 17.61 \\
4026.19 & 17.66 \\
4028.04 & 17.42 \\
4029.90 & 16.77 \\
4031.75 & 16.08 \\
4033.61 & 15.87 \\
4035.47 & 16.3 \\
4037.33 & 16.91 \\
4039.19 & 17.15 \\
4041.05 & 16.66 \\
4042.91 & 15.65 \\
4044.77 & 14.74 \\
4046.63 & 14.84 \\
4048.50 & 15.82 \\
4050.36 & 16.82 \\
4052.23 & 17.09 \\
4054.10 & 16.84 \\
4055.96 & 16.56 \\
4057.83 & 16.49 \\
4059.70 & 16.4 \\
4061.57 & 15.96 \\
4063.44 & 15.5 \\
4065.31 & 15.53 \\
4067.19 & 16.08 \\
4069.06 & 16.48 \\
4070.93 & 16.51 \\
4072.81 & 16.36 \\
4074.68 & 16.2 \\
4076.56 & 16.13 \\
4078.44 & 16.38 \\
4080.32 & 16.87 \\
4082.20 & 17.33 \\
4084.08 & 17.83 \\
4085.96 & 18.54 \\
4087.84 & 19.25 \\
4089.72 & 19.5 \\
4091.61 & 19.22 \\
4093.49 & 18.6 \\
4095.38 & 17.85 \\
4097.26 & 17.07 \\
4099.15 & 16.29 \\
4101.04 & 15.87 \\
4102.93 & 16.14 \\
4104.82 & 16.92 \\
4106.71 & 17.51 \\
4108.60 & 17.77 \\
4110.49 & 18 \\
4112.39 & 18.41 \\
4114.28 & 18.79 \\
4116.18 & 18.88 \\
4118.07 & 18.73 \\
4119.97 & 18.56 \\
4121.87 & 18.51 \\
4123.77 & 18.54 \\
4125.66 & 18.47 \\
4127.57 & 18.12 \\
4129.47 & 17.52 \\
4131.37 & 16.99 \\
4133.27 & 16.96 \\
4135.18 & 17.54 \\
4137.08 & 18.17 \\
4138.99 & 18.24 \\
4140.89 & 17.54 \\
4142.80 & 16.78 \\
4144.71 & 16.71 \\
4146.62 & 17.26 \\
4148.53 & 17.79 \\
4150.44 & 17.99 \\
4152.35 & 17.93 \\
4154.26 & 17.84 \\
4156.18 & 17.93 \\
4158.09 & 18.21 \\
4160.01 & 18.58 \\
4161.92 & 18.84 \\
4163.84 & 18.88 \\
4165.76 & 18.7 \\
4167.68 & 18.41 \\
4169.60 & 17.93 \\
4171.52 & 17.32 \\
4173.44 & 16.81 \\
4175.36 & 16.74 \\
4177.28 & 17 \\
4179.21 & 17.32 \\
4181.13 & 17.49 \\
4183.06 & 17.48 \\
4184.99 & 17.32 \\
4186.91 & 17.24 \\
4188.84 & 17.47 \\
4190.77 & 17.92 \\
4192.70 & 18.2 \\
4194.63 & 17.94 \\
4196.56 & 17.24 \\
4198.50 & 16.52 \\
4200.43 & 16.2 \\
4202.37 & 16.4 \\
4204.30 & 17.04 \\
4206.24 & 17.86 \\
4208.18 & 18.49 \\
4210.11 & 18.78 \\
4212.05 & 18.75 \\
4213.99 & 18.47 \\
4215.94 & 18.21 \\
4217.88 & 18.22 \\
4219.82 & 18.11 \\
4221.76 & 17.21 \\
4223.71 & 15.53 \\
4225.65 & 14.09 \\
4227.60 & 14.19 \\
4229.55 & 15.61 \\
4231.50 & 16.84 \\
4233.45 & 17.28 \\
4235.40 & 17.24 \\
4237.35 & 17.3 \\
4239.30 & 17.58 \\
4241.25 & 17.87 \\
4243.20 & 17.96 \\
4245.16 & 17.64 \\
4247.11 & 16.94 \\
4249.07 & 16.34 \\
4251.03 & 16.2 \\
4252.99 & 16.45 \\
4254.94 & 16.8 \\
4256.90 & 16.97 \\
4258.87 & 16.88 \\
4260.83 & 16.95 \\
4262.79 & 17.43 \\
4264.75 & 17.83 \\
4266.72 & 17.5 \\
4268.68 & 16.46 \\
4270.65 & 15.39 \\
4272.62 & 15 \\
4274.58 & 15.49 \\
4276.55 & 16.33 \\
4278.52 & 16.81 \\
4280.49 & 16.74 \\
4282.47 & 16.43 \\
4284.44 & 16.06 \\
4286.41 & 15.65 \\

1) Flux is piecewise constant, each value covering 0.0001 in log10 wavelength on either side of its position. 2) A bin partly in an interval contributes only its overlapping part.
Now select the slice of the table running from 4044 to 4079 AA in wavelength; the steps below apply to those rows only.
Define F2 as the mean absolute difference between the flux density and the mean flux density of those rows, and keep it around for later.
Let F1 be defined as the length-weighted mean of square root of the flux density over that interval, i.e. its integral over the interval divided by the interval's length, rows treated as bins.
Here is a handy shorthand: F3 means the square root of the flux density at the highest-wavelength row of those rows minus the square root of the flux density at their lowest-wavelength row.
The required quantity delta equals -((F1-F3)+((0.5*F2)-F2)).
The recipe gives -3.57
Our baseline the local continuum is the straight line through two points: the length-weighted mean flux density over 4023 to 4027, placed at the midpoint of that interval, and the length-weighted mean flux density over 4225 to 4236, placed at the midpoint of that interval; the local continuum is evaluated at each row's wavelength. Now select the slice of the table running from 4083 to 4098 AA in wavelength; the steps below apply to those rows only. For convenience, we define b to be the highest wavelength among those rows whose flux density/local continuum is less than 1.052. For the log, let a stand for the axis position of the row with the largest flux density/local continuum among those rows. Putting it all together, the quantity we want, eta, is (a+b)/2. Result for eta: 4093.5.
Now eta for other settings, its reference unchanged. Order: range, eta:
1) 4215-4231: 4223.7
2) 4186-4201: 4196.6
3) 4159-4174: 4168.6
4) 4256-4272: 4267.7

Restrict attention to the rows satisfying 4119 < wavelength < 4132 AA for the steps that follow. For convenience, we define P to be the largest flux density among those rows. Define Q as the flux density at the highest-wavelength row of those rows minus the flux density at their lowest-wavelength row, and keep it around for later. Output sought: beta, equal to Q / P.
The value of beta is -0.08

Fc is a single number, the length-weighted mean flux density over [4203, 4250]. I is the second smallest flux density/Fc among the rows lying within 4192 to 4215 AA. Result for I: 0.95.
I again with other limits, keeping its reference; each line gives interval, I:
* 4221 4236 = 0.82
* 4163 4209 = 0.95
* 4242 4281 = 0.89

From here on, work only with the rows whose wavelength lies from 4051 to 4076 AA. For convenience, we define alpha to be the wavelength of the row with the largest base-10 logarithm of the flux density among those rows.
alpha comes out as 4052.23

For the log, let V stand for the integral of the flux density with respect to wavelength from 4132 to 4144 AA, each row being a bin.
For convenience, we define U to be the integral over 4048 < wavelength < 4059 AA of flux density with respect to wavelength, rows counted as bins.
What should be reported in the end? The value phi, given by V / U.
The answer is 1.15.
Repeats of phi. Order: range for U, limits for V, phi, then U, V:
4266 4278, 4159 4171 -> 1.15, 192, 222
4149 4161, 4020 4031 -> 0.88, 217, 191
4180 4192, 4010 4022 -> 0.98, 210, 205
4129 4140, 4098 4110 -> 1.04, 193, 202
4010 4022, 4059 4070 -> 0.86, 205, 176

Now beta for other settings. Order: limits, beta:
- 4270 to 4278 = 0.06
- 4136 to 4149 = -0.02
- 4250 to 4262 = 0.04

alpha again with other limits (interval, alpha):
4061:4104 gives 4089.72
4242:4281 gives 4243.20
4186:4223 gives 4210.11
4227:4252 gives 4243.20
